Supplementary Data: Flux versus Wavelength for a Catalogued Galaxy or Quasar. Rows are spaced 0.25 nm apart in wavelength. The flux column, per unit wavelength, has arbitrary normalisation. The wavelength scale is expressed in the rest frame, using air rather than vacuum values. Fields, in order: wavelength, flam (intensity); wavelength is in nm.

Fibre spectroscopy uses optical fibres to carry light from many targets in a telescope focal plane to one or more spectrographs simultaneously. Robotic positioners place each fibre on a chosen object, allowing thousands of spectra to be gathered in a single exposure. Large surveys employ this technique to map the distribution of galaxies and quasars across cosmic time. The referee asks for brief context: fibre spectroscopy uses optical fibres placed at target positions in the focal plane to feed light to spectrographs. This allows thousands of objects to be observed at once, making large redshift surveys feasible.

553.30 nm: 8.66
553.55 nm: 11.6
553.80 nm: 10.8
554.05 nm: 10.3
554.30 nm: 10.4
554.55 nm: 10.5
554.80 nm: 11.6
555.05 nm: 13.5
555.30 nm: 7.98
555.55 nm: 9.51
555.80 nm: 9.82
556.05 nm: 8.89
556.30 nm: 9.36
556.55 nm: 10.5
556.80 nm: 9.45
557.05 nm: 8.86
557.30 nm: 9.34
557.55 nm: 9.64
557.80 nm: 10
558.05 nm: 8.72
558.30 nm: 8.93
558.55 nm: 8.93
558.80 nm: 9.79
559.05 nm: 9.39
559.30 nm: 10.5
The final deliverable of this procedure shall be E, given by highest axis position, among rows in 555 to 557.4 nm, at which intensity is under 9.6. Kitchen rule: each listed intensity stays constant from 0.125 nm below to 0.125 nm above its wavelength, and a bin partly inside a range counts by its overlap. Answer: 557.30 nm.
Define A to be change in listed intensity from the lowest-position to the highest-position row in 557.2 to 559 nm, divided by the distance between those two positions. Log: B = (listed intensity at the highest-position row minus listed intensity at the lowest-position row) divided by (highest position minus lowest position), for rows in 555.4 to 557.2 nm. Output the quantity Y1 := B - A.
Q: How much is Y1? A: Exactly -0.73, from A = 0.3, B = -0.4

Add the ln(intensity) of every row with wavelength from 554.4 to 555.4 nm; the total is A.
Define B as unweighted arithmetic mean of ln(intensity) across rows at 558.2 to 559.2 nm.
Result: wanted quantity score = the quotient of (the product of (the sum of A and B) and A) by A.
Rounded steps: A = 9.48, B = 2.22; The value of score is 11.7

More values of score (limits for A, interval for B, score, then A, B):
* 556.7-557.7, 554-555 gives 11.3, 8.93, 2.37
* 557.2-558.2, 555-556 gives 11.3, 8.97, 2.30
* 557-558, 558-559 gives 11.2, 8.98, 2.21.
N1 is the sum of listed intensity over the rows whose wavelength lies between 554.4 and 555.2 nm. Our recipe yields 36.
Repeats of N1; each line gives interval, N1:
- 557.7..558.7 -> 37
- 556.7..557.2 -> 18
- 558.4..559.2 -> 28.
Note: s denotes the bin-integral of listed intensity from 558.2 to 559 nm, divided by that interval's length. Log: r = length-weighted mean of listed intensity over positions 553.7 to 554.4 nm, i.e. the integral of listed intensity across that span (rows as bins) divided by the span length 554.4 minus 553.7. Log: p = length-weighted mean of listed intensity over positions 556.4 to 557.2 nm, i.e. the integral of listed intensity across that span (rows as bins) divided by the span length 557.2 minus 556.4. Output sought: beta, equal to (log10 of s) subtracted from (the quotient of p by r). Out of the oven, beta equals -0.05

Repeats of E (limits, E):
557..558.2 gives 558.05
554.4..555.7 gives 555.55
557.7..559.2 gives 559.05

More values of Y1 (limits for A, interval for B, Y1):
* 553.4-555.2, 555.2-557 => -0.29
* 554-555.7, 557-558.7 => 0.57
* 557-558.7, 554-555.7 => -0.57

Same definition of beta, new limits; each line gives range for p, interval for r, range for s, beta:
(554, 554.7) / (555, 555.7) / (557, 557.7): 0.08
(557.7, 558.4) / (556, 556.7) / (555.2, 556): -0.01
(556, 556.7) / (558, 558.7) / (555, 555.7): 0.08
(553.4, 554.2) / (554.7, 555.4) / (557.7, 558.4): 0.01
